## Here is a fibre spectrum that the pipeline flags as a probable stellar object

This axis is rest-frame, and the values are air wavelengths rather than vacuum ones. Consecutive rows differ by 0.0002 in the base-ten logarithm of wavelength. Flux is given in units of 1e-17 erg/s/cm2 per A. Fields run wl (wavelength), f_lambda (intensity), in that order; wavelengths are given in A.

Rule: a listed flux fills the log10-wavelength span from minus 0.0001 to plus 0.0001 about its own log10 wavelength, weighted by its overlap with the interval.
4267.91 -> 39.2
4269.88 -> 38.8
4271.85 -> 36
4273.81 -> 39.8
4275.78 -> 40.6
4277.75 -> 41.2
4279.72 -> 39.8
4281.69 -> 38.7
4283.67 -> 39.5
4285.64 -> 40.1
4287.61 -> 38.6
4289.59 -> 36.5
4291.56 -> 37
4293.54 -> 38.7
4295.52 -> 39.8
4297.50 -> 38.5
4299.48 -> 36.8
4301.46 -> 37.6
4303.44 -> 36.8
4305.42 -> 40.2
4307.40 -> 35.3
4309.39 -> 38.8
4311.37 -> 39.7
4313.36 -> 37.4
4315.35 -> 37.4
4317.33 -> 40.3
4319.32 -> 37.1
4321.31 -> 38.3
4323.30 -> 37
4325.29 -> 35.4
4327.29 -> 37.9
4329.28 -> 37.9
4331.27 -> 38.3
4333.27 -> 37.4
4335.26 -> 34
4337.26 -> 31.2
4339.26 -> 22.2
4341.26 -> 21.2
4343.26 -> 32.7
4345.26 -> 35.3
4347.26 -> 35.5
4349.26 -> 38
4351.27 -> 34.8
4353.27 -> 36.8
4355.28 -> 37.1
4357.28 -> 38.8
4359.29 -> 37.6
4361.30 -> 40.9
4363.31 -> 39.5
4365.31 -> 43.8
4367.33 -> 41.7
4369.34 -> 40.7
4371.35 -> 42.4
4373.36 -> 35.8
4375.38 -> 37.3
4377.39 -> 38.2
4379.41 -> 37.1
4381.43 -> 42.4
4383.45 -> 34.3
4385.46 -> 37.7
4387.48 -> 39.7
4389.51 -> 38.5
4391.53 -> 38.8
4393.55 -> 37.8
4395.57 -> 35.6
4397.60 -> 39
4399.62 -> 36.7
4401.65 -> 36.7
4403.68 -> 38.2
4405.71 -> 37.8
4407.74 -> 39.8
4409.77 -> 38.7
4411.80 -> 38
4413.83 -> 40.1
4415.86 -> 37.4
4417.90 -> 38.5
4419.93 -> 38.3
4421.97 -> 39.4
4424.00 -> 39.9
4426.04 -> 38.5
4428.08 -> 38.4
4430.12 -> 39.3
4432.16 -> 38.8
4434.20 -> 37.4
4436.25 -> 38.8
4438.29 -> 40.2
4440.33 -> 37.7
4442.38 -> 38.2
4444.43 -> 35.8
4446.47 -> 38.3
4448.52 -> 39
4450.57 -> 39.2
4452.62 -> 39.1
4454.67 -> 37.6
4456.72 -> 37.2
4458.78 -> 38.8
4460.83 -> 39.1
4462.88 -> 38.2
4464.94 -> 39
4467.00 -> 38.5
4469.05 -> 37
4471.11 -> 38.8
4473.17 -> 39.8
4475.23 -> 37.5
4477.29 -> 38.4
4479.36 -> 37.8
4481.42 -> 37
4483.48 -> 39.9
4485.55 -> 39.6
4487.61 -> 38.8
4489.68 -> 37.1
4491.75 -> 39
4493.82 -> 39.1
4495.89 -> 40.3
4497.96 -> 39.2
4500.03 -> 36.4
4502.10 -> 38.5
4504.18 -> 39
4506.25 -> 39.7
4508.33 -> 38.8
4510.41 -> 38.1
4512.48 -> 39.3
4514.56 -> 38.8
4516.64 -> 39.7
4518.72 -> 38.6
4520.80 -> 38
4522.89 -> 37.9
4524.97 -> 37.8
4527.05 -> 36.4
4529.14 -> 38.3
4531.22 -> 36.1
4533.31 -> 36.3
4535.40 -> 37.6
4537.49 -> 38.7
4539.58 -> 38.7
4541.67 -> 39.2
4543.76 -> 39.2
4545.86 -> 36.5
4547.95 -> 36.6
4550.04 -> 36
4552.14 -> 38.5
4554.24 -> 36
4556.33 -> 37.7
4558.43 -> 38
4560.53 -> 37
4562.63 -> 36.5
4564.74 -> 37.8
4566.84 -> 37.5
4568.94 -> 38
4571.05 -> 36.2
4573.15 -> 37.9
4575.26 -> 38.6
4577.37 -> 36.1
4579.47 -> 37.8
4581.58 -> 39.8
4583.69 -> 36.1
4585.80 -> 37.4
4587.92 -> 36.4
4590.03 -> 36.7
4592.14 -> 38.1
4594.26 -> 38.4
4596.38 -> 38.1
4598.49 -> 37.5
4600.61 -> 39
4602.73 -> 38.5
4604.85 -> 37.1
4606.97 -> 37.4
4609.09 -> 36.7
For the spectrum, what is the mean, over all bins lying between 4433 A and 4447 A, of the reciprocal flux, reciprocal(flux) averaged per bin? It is 0.0263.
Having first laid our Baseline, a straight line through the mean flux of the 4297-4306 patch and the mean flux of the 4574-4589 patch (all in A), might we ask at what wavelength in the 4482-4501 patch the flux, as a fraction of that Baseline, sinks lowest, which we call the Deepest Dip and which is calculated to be 4500.03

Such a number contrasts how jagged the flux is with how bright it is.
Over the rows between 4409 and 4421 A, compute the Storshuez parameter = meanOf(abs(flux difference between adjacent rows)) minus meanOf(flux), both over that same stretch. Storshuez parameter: -37.1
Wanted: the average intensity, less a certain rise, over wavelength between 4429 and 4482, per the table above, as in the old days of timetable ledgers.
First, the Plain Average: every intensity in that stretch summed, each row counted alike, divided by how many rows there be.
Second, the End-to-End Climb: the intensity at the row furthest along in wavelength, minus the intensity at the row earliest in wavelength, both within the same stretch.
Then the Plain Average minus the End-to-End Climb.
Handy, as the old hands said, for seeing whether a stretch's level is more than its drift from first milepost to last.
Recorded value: 40.6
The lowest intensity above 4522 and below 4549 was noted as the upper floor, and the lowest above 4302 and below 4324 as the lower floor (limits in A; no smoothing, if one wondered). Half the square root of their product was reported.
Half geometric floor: 17.8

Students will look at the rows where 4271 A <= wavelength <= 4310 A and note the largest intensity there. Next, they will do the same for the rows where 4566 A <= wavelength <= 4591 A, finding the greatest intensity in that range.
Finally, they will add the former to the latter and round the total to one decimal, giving 81.0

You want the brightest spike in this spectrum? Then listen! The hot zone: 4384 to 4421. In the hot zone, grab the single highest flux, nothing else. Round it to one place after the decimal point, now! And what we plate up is 40.1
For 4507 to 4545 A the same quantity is 39.7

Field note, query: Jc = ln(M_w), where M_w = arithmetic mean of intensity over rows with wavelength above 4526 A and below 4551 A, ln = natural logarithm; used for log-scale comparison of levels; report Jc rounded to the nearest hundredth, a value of 3.62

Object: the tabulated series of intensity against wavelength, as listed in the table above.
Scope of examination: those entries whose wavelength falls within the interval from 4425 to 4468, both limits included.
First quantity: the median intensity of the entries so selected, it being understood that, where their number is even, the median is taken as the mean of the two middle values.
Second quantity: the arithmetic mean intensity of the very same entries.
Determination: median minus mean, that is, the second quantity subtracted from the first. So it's 0.1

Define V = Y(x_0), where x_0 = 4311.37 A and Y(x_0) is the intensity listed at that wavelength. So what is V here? 39.7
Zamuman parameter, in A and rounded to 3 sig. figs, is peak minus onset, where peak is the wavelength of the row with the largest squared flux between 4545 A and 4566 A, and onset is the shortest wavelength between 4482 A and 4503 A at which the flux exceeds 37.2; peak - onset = 68.7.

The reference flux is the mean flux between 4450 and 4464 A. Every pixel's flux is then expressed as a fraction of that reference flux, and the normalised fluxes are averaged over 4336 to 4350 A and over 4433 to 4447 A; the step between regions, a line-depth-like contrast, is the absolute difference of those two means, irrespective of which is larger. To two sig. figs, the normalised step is 0.19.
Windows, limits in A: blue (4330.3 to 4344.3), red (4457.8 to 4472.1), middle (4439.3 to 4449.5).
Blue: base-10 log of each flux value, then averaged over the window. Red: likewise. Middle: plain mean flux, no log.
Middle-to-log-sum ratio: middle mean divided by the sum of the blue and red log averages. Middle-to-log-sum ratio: 12.3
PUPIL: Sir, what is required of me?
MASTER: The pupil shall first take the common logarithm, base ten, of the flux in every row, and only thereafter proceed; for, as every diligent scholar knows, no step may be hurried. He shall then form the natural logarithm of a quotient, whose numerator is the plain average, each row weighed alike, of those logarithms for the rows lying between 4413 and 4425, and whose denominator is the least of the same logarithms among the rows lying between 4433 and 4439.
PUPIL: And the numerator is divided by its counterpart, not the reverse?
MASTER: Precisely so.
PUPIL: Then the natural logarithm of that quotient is 0.011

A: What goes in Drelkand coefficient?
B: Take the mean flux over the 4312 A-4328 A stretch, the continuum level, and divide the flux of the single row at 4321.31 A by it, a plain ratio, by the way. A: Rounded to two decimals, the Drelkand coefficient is 1.02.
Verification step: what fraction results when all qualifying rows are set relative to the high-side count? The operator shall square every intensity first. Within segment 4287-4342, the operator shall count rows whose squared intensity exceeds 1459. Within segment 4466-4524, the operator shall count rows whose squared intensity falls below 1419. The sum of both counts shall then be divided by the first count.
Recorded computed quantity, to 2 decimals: 1.50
